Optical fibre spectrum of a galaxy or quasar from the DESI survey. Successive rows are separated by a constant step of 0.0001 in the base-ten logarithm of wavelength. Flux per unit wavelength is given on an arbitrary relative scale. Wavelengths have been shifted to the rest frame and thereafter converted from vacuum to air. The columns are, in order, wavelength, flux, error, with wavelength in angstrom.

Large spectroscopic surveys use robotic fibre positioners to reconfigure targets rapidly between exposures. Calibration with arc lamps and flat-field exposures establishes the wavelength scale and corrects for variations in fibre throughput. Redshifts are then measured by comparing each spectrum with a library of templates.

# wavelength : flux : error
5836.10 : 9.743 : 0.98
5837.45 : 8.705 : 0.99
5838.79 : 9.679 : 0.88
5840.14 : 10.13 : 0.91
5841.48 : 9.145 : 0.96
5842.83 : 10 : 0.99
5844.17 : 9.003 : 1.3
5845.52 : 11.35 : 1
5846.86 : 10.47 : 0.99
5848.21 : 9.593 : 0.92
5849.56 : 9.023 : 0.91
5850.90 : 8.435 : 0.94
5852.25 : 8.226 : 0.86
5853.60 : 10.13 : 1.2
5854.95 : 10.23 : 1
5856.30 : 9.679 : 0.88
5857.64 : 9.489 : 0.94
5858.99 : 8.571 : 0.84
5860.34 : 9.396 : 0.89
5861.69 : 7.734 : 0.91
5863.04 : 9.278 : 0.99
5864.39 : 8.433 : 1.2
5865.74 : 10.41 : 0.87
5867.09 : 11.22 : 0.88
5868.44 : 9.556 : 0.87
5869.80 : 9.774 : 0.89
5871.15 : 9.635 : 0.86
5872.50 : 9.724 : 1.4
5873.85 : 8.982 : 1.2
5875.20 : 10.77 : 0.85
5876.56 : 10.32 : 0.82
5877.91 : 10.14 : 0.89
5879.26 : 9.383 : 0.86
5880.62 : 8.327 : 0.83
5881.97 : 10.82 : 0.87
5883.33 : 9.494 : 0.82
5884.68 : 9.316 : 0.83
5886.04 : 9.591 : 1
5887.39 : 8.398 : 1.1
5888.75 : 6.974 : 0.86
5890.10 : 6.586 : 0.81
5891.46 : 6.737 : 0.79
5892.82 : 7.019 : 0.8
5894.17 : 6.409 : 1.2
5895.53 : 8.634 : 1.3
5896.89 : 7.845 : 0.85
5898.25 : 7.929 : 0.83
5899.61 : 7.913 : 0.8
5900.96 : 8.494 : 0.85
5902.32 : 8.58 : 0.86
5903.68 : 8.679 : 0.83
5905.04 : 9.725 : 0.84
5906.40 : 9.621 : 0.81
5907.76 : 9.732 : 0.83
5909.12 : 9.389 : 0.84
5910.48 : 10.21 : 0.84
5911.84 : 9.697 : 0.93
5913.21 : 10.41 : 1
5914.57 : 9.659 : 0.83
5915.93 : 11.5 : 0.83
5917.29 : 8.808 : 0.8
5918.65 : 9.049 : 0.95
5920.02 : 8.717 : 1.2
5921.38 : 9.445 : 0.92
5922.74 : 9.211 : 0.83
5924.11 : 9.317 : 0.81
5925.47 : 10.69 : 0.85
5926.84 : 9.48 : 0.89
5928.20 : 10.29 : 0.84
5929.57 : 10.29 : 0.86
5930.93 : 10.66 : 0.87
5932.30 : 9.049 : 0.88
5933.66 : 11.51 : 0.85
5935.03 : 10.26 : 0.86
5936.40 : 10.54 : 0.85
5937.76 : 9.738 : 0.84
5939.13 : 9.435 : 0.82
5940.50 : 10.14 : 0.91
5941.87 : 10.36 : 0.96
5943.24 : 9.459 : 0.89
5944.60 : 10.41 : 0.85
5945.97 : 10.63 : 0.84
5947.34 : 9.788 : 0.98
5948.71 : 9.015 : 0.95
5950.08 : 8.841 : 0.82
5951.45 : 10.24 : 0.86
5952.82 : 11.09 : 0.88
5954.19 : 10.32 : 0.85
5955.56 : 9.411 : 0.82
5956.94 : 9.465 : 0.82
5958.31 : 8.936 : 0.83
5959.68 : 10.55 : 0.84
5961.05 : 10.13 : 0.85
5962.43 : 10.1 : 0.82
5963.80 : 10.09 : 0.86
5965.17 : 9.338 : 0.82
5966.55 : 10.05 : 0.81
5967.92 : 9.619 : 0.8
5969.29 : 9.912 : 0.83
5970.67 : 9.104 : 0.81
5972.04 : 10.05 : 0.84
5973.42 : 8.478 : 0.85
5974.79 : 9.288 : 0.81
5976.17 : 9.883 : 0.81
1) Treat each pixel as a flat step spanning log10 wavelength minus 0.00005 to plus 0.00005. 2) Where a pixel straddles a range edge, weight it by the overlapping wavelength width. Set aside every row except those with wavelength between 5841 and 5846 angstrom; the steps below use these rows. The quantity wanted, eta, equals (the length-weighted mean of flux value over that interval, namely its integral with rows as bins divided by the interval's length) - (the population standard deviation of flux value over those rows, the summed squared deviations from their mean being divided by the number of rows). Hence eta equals 8.9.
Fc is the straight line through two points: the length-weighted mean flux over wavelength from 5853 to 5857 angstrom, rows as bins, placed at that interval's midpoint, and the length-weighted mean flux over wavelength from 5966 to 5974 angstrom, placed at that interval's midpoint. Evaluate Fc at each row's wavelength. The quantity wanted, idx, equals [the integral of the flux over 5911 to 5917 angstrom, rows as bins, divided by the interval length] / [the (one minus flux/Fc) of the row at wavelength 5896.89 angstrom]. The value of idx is 50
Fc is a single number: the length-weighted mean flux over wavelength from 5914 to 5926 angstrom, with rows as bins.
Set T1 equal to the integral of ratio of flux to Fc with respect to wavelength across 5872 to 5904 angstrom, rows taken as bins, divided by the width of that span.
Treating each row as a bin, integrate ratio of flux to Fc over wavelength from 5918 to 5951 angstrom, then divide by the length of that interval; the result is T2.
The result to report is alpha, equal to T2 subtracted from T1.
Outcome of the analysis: -0.13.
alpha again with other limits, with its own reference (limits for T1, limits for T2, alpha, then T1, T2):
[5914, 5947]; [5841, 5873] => 0.04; 1.037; 0.99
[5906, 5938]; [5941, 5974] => 0.01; 1.032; 1.02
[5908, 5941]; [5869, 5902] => 0.12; 1.032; 0.91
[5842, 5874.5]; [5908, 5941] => -0.04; 0.992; 1.03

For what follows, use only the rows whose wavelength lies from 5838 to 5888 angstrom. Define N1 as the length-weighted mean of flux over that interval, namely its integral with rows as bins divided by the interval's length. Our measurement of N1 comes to 9.6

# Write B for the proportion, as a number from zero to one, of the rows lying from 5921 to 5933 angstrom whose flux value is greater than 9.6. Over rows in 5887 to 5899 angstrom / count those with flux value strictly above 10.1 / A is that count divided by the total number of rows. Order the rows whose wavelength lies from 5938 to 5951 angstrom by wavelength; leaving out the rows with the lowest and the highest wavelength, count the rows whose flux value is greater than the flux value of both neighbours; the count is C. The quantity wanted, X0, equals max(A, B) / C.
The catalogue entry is 0.22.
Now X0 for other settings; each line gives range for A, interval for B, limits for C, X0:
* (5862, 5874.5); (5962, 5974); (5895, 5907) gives 0.33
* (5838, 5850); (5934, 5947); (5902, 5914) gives 0.26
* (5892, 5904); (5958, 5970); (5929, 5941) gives 0.26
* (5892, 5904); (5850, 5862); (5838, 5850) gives 0.11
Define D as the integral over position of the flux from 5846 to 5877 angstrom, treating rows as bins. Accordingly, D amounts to 295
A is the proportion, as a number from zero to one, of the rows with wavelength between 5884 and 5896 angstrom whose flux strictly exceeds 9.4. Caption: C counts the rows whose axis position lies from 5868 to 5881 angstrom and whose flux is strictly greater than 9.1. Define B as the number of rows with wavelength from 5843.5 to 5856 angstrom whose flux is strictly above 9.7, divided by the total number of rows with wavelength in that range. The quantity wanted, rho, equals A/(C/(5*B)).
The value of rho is 0.031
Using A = 0.11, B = 0.4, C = 8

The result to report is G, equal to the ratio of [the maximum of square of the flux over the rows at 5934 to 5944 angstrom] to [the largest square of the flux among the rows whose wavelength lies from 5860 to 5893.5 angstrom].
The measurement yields 0.9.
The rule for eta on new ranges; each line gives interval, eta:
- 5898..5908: 8.1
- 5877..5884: 8.8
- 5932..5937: 9.6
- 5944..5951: 9.0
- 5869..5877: 9.3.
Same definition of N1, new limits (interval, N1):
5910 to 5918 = 10.0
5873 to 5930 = 9.1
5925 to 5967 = 10.0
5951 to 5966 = 10.0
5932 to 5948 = 10.1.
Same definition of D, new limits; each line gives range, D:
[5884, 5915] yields 266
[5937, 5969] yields 316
